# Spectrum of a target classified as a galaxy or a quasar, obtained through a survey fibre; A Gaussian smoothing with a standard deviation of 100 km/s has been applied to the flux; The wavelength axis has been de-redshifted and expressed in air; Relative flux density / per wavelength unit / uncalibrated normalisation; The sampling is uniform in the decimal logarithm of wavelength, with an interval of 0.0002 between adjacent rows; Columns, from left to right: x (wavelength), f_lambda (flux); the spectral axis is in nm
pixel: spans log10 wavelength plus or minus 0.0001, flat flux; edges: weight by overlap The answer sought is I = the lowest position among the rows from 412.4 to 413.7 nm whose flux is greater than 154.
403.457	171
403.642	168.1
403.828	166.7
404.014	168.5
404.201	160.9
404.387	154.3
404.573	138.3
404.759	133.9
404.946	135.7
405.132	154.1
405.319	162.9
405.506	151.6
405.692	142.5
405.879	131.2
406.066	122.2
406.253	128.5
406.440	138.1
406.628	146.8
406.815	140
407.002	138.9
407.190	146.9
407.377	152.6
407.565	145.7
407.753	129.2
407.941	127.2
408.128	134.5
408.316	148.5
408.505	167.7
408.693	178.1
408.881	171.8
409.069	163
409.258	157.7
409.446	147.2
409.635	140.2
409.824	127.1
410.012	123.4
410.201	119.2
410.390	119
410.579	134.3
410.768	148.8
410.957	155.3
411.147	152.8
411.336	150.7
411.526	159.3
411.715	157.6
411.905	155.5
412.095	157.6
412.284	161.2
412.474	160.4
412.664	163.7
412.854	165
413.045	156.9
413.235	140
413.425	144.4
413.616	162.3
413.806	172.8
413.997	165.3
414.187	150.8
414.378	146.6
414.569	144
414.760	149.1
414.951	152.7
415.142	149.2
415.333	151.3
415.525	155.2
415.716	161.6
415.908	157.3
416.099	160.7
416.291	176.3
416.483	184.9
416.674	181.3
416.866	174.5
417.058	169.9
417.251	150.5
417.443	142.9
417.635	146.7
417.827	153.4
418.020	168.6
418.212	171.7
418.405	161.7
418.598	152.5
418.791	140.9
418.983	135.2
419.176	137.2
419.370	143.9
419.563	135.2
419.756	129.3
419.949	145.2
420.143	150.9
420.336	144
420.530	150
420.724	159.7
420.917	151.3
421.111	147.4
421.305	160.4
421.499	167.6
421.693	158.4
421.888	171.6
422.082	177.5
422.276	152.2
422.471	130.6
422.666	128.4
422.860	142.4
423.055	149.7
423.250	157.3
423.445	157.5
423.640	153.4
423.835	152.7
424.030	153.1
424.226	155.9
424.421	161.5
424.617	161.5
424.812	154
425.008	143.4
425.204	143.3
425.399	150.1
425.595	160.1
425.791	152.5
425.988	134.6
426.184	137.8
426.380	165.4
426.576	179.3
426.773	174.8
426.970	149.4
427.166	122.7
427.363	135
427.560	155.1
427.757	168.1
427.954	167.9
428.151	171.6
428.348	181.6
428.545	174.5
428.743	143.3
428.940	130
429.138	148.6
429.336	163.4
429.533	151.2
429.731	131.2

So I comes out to 412.474 nm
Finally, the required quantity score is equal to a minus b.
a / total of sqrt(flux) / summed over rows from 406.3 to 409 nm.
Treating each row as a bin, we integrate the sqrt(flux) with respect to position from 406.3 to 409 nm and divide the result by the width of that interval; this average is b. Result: 157.7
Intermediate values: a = 170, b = 12.1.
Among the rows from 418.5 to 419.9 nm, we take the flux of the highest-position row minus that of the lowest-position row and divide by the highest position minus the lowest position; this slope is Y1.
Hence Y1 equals -20.0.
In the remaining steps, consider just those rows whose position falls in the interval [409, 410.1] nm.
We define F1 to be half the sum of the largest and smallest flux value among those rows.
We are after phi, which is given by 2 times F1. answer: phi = 286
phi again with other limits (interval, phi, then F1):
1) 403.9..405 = 302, 151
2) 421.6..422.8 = 306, 153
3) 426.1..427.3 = 302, 151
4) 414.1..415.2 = 297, 148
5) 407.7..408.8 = 305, 153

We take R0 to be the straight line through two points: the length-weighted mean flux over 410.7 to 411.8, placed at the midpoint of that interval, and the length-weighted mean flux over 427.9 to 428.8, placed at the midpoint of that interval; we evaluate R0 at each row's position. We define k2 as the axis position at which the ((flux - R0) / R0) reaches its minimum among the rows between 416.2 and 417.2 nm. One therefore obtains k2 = 417.058 nm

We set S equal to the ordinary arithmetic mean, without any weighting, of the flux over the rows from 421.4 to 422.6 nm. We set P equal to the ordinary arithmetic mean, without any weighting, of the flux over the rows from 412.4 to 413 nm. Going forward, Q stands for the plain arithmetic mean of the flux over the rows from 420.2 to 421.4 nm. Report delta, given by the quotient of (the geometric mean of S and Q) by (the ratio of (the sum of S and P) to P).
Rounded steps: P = 163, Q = 152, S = 160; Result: 78.7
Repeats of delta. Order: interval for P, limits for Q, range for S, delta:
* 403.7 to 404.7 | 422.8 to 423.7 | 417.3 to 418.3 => 77.4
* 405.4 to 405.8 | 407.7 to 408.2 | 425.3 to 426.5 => 69.2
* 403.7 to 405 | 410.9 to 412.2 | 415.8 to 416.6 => 76.5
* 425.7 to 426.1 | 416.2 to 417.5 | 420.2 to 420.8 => 77.8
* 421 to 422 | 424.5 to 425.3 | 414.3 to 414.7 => 77.8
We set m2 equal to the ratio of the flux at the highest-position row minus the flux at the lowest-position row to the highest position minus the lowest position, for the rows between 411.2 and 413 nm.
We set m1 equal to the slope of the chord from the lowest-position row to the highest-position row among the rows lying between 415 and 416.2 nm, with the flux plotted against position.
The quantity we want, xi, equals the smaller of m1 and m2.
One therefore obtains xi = 9.4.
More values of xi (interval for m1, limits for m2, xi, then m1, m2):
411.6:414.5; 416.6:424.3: -4.1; -4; -3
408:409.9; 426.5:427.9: -9.5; -4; -9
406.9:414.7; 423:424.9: 0.7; 1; 2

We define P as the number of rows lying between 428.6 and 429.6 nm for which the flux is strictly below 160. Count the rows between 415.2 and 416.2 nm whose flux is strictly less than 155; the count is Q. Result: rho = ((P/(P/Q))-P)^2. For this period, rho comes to 9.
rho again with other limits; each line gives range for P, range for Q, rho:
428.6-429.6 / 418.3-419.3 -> 0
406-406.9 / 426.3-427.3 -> 9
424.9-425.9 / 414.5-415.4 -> 1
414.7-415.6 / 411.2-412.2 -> 16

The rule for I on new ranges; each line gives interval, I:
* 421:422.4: 421.305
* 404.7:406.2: 405.132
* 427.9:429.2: 427.954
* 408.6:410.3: 408.693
